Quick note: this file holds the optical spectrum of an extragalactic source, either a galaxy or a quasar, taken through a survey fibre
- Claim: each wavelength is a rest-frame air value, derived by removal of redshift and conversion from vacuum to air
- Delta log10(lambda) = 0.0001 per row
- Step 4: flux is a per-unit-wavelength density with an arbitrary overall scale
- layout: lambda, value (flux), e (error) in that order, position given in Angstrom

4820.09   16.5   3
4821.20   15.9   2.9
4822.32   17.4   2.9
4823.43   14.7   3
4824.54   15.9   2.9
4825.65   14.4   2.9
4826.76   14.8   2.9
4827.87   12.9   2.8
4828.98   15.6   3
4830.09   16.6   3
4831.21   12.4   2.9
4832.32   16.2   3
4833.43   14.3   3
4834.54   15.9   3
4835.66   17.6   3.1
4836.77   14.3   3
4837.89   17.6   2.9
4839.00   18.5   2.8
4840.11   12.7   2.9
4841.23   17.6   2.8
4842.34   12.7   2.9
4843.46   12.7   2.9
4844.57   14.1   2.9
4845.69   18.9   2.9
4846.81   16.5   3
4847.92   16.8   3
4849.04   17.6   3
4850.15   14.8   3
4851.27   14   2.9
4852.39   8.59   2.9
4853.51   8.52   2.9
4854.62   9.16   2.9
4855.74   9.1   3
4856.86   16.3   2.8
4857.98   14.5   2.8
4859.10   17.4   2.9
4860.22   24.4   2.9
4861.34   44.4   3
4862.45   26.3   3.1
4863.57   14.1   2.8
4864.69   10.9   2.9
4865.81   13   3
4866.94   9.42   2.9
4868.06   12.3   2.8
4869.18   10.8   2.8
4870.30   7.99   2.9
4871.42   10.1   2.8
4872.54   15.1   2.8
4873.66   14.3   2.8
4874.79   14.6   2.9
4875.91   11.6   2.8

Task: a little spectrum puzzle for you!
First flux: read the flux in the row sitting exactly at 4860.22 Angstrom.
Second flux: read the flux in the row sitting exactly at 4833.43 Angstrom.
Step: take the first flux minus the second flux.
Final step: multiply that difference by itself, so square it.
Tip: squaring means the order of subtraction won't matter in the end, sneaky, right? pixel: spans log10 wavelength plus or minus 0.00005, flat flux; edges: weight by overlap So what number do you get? 102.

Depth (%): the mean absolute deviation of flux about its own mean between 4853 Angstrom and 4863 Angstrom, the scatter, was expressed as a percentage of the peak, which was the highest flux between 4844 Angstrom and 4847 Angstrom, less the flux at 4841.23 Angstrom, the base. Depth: 657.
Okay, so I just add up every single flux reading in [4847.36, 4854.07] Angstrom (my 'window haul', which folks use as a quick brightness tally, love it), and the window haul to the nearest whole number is 80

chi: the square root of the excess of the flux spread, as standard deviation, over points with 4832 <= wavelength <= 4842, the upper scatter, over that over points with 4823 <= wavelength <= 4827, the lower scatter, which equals 1.1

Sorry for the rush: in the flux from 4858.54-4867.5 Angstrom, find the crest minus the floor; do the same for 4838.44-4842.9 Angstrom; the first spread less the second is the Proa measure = 29.2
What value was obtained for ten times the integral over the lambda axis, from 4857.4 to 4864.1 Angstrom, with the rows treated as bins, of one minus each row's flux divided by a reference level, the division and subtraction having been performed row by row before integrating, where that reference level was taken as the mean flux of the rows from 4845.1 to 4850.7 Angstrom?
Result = -26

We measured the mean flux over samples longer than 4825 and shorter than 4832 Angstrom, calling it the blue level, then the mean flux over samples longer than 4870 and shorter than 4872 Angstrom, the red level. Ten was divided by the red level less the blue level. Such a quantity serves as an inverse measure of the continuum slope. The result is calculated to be -1.9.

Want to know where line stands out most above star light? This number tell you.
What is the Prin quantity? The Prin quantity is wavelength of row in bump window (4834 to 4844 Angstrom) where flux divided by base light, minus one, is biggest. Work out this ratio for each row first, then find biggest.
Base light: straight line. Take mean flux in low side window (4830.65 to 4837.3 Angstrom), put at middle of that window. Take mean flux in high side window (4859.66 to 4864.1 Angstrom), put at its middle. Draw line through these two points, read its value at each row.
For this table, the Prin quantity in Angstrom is 4835.66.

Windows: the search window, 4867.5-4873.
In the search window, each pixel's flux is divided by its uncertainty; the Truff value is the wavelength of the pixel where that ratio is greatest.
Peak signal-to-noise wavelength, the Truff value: 4872.54 Angstrom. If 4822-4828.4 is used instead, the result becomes 4822.32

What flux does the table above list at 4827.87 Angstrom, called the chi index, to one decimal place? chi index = 12.9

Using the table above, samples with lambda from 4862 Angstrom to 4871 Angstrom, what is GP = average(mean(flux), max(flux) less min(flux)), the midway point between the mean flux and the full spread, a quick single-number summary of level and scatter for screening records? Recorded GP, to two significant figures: 16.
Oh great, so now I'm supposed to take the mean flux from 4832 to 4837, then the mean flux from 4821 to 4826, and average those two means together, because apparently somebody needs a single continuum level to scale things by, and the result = 15.7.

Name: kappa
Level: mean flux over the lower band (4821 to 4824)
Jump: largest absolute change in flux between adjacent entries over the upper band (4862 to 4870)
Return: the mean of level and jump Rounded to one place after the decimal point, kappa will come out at 14.1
